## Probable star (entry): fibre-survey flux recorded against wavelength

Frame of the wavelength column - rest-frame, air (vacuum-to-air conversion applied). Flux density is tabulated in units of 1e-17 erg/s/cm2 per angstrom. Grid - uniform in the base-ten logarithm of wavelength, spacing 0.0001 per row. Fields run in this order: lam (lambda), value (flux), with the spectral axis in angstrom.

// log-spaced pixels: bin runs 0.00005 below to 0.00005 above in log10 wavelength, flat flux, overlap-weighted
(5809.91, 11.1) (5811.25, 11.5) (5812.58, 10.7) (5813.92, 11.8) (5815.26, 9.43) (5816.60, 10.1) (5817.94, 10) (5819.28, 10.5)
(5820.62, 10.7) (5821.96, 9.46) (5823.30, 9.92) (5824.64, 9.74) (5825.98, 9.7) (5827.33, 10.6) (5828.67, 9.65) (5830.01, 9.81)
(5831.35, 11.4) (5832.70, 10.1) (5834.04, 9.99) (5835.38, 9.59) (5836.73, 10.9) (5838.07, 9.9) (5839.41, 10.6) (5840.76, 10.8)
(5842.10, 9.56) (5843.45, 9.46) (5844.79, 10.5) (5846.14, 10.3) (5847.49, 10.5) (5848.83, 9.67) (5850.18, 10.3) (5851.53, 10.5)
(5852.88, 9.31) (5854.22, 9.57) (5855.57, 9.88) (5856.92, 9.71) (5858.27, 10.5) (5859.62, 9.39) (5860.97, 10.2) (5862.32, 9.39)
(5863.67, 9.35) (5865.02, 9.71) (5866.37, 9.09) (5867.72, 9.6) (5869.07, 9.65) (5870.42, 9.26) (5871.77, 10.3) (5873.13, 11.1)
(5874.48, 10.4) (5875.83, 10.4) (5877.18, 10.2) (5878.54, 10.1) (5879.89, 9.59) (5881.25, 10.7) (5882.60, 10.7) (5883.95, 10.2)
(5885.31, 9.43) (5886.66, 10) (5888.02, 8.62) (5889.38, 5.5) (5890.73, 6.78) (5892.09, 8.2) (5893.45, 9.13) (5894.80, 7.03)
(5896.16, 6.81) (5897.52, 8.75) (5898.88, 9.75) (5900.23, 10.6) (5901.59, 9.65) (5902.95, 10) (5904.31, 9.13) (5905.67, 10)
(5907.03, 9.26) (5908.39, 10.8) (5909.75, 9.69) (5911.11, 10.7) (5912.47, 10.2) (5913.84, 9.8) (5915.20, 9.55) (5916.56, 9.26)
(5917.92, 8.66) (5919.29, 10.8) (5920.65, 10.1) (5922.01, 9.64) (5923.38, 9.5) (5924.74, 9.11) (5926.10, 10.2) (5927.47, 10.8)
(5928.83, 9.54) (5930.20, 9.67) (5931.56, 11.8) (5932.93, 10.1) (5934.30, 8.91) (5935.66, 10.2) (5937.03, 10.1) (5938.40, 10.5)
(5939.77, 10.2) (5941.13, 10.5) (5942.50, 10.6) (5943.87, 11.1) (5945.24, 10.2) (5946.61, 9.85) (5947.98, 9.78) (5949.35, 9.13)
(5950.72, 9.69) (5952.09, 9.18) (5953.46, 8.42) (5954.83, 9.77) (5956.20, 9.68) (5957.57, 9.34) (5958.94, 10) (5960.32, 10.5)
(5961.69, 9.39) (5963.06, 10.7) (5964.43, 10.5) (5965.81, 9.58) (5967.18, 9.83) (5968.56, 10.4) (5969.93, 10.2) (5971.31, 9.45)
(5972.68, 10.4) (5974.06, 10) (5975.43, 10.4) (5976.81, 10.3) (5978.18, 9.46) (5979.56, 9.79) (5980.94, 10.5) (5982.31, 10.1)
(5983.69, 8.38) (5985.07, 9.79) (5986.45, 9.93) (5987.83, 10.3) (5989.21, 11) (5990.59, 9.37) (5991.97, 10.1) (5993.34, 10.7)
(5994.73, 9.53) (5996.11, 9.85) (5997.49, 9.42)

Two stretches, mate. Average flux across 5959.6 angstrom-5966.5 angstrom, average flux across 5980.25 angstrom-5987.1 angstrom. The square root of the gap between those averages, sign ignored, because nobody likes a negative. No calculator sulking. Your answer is 0.63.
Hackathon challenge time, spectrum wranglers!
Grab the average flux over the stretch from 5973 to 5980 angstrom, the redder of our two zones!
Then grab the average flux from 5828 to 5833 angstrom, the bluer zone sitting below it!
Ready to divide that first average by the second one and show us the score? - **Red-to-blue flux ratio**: 0.98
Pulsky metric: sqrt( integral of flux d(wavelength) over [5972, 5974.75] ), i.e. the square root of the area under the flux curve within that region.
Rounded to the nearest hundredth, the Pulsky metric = 5.30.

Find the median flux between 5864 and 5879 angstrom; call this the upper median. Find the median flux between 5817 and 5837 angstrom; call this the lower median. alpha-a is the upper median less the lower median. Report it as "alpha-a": 0.1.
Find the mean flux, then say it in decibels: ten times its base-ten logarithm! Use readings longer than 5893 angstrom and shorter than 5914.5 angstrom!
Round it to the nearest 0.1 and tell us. 9.8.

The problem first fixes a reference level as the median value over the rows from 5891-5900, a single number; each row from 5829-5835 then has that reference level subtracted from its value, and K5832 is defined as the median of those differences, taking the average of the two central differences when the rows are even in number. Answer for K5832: 1.6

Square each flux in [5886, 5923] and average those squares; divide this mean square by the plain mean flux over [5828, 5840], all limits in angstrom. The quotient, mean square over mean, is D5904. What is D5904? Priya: 8.5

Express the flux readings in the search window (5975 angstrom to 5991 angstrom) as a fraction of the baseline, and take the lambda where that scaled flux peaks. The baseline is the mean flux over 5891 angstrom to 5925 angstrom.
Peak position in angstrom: 5989.21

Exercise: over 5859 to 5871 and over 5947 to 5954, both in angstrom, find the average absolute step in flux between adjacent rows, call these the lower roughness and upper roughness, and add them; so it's 1.07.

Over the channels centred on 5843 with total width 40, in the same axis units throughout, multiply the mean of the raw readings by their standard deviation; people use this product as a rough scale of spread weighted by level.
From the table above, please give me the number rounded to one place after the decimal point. 5.2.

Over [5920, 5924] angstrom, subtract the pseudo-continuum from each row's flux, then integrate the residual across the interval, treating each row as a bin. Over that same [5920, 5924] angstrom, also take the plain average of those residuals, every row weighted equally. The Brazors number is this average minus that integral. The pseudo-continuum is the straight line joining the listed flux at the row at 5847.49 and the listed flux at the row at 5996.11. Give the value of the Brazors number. 1.3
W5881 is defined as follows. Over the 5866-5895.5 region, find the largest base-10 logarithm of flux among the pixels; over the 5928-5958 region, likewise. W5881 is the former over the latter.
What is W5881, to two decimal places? 0.98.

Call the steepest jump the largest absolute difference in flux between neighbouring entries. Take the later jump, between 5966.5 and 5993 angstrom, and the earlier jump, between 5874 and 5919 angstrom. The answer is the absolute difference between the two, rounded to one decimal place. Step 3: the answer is 1.4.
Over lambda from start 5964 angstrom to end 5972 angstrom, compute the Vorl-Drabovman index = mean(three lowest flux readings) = 9.6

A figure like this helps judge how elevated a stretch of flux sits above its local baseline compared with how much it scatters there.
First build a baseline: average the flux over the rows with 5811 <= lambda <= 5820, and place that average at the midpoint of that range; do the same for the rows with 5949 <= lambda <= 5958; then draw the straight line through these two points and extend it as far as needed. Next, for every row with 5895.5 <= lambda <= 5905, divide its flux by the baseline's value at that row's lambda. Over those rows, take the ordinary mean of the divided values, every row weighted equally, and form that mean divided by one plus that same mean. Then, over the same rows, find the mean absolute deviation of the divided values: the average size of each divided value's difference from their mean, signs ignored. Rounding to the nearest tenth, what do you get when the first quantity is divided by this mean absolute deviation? 5.5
